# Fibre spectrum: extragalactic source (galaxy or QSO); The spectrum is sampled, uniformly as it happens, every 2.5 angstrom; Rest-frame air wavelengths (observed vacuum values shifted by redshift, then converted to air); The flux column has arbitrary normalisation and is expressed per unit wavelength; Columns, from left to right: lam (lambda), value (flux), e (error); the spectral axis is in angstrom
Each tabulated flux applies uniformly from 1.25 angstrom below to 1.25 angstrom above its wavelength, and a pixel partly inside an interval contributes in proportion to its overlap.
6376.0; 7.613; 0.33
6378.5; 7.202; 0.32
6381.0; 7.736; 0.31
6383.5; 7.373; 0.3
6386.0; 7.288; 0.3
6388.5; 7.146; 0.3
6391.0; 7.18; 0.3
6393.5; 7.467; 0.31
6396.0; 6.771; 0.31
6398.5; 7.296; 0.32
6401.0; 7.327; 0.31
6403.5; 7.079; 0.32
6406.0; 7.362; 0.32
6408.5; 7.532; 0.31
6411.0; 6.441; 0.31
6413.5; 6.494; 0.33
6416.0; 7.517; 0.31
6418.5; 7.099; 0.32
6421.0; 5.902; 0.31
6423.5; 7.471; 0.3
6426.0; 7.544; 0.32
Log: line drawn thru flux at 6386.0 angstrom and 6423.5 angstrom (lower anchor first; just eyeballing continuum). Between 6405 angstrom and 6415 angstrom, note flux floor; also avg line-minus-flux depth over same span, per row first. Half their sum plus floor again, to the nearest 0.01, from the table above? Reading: 9.88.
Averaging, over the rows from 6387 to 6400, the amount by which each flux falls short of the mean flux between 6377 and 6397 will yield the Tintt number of 0.10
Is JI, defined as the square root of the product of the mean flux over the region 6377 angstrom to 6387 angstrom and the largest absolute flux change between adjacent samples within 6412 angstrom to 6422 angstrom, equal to 2.98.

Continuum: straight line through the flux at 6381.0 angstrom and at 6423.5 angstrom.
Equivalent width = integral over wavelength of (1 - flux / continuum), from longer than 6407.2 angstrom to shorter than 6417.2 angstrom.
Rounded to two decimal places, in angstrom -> 0.72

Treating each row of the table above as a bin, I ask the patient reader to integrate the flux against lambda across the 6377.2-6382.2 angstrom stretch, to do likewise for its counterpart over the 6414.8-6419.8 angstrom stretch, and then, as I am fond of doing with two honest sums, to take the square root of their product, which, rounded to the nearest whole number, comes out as 37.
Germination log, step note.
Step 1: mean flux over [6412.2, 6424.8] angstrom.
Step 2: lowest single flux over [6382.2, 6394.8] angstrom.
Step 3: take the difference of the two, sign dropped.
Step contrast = 0.25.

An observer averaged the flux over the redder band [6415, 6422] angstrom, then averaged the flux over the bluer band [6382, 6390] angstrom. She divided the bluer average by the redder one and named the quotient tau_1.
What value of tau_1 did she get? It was 1.063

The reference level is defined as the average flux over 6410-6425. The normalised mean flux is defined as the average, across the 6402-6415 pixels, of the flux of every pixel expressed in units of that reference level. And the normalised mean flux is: 1.02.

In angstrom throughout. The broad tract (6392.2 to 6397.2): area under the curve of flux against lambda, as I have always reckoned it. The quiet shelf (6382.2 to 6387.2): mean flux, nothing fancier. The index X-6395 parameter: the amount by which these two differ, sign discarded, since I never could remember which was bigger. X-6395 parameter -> 28.3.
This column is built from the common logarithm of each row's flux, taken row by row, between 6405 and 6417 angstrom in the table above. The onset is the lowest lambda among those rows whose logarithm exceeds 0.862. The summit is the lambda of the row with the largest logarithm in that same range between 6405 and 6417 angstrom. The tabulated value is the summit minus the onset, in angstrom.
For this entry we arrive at 2.5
